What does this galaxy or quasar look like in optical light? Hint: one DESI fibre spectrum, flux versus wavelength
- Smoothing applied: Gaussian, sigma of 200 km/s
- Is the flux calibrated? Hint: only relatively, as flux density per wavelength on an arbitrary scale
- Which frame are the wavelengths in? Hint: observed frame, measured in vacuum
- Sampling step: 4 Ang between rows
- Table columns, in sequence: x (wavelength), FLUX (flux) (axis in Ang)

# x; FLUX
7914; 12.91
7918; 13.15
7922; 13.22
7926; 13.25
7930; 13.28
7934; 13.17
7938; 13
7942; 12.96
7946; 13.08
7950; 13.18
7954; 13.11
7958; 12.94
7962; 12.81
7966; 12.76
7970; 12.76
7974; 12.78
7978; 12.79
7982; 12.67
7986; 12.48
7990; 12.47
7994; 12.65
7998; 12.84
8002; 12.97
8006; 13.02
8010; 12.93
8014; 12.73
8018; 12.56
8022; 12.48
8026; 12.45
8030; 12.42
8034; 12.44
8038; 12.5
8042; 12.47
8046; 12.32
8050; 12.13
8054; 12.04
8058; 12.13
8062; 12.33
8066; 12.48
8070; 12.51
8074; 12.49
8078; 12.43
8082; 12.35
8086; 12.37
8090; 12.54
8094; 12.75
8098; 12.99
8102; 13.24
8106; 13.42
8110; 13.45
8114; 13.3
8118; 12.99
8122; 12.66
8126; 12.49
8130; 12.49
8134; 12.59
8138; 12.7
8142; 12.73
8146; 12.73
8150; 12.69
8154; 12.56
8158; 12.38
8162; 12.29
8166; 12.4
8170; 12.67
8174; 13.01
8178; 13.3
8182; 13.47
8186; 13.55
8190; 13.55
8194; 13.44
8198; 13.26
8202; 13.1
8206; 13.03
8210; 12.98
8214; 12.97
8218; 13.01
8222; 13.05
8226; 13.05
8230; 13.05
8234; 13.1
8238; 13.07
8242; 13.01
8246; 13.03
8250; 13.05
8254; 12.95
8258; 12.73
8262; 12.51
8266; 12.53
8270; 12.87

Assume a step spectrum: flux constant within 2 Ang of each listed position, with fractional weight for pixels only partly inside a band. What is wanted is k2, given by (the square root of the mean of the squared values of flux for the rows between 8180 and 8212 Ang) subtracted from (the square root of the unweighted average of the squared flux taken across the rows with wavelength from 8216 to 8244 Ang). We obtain -0.3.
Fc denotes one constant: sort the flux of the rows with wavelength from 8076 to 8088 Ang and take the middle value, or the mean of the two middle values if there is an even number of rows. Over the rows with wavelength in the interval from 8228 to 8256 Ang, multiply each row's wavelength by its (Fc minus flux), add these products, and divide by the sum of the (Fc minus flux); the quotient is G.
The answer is 8241.6 Ang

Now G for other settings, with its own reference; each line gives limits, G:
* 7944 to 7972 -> 7955.9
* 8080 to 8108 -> 8101.0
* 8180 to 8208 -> 8192.5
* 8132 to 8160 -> 8143.9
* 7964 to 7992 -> 7975.1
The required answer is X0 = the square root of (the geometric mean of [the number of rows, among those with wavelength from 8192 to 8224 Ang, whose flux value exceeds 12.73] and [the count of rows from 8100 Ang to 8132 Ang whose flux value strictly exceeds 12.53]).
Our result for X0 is 2.6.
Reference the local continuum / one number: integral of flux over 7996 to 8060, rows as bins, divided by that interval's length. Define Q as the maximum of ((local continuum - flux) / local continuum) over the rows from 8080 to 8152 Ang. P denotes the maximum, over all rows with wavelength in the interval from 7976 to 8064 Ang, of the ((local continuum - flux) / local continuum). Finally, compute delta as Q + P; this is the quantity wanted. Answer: 0.053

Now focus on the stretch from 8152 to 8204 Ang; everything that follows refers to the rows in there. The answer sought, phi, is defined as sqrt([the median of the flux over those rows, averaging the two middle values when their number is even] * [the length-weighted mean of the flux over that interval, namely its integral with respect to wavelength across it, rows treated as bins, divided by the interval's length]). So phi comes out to 13.0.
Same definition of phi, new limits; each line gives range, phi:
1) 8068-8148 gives 12.7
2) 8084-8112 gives 13.0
